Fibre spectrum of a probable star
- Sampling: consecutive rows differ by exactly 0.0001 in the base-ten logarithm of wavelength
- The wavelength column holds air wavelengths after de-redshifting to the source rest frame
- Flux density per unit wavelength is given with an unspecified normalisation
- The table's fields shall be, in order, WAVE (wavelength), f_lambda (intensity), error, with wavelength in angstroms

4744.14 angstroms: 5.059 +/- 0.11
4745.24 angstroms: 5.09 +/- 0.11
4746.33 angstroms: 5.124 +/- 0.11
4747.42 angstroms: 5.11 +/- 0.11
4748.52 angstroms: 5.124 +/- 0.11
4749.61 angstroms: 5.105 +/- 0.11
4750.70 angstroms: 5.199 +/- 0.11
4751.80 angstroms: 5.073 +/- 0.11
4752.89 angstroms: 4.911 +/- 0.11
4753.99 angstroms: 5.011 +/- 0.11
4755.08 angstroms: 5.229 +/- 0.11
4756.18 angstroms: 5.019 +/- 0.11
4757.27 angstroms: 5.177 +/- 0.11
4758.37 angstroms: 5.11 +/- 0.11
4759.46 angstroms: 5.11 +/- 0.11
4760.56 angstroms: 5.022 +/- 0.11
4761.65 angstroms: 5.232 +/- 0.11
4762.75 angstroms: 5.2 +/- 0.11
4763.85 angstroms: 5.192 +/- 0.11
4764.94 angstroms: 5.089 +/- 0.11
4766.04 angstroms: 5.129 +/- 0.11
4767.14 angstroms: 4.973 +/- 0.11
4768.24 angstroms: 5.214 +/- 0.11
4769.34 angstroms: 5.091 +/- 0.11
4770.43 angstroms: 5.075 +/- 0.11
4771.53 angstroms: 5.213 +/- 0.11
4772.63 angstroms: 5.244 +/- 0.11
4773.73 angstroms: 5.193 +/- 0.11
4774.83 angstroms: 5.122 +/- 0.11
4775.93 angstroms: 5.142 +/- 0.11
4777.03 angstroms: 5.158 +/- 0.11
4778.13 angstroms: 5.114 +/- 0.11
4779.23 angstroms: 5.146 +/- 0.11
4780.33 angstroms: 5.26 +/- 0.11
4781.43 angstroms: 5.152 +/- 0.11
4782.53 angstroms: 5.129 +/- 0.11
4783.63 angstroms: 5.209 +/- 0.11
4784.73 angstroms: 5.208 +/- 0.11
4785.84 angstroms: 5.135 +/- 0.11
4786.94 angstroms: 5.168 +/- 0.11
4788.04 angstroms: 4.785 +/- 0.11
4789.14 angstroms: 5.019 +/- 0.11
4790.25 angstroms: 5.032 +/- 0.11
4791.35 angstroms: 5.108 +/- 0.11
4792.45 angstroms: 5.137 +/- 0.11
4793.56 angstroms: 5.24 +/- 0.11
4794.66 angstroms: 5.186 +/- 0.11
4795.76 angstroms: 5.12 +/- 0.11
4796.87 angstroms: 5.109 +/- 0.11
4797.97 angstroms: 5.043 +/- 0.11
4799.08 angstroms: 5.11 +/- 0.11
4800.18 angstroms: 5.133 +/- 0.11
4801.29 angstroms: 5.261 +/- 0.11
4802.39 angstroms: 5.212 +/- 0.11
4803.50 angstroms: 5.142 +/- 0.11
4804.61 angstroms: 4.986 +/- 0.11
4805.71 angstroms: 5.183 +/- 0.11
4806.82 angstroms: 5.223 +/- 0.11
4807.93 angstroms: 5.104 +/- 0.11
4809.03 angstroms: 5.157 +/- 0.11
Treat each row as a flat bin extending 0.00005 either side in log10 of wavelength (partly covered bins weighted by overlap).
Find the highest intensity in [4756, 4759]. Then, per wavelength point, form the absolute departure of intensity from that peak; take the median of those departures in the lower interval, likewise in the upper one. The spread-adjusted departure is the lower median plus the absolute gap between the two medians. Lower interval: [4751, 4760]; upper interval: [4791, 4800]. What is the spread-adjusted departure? 0.106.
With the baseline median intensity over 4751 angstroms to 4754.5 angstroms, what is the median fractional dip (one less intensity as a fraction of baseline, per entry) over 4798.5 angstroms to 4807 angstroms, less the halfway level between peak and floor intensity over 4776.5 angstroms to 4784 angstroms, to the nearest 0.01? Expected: -5.22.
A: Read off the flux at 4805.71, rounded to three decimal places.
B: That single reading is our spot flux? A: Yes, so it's 5.183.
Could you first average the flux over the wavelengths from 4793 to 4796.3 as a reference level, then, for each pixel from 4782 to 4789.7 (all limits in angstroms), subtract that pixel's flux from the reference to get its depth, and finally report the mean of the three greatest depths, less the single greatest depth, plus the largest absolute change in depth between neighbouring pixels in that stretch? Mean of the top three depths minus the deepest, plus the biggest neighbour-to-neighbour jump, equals 0.19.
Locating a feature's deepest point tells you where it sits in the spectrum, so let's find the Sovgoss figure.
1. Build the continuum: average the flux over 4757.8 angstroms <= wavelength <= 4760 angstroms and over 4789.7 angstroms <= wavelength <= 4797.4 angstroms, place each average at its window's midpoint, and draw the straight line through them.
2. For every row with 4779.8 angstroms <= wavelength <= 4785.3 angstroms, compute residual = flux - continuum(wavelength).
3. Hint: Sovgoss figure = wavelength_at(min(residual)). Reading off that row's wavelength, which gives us 4782.53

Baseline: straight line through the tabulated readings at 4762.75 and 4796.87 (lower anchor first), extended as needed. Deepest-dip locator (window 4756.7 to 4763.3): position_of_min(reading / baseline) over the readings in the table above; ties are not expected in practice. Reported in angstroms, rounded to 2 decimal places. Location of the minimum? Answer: 4760.56 angstroms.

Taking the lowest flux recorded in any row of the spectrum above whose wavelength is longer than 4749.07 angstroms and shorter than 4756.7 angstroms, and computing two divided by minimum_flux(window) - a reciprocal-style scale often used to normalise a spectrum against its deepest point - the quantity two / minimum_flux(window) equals 0.407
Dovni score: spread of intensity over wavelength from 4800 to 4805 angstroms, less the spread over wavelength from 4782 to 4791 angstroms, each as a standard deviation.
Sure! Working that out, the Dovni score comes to -0.04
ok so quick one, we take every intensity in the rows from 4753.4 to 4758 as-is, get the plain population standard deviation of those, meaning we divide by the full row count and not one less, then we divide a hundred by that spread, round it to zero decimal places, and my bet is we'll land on 1044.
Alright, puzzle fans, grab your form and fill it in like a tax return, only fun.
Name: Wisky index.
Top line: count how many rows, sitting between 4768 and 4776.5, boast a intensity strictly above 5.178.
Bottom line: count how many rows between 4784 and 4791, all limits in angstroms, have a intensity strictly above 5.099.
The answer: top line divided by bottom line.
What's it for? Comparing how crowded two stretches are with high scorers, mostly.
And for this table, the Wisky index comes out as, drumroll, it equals 1.33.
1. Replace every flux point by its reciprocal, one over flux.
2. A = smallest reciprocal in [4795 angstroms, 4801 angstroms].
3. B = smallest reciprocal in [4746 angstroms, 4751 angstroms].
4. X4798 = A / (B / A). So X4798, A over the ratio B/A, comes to 0.1973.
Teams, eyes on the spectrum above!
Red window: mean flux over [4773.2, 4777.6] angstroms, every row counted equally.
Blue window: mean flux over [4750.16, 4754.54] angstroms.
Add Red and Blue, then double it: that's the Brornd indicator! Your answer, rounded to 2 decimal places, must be 20.40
